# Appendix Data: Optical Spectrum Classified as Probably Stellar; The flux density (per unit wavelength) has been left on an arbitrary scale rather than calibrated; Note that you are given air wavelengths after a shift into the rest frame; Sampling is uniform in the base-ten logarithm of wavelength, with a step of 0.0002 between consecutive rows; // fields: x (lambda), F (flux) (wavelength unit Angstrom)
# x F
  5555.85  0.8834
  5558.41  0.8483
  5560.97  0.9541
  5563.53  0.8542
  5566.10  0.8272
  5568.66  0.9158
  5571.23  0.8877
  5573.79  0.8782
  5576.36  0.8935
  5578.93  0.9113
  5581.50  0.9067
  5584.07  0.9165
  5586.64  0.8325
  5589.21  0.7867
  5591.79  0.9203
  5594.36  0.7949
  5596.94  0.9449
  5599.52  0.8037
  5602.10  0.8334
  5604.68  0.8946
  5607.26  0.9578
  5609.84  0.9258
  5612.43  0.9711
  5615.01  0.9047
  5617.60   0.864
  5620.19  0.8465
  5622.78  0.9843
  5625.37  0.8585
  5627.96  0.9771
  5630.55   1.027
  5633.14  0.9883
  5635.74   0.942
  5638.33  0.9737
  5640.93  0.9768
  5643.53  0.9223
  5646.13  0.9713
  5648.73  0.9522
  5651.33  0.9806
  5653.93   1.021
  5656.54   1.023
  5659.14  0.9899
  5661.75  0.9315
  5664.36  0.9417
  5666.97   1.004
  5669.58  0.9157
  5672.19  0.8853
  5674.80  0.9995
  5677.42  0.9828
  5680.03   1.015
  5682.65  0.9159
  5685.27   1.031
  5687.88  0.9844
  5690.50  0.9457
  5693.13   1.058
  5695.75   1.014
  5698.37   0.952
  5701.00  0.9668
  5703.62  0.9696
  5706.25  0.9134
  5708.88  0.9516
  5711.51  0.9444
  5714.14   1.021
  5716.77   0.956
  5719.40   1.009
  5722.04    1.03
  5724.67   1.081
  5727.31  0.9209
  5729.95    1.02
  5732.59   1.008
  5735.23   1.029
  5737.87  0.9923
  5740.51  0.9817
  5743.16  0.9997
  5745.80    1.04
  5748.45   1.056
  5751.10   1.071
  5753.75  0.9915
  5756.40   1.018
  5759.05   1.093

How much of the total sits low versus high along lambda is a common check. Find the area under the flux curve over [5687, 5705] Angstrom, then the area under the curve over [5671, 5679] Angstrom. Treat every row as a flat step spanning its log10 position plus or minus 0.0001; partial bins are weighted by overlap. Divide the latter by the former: 0.4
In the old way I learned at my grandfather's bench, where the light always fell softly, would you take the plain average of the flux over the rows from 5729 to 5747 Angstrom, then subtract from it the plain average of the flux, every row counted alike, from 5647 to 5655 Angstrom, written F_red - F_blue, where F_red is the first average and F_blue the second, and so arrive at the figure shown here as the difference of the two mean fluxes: 0.03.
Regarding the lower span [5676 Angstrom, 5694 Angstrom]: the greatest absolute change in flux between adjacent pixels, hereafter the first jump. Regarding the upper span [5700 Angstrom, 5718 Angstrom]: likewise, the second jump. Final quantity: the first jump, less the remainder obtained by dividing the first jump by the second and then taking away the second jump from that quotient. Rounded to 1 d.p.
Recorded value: -1.3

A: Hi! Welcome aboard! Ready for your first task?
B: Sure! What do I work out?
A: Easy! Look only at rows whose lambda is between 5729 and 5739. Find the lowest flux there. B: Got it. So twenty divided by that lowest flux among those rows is 20.2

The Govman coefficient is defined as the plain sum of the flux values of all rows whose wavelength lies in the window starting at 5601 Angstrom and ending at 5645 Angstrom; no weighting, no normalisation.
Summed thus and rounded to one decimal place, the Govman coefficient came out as 15.8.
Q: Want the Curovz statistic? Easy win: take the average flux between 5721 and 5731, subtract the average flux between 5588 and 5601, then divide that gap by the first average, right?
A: 0.161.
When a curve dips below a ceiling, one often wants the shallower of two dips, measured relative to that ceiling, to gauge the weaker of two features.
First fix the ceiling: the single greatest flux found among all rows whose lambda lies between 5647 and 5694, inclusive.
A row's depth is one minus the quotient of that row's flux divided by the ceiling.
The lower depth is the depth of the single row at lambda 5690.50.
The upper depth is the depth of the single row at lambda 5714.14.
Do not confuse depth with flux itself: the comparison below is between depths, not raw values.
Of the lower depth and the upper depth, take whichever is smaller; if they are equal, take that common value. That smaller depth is 0.035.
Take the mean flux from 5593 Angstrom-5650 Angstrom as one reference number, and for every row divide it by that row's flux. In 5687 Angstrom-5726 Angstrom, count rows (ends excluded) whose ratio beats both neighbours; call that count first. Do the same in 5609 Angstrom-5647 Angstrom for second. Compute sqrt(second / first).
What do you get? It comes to 0.89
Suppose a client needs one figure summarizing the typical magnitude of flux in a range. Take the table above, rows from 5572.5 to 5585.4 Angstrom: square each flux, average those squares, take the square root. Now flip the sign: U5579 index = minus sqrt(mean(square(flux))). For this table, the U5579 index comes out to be -0.90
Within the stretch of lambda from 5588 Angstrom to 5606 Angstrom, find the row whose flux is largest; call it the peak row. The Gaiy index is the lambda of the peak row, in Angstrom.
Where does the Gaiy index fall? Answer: 5596.94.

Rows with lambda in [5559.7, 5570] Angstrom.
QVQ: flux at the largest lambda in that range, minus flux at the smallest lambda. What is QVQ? -0.038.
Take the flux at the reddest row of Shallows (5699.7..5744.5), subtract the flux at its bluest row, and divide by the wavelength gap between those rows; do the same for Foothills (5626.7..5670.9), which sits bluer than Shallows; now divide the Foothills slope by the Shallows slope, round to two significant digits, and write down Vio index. -1.9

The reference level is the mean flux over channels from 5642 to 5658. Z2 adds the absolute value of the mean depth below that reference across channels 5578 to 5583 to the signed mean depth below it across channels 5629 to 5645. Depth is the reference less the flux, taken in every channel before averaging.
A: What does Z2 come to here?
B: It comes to 0.08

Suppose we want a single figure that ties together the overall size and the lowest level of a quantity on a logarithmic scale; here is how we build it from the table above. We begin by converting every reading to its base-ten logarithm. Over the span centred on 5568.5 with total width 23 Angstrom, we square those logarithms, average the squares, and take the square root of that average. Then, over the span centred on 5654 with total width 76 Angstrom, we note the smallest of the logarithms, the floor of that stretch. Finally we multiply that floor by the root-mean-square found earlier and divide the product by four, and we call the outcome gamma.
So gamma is -0.0010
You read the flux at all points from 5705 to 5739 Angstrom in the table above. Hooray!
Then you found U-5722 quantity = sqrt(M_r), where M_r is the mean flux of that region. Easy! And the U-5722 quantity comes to 1.00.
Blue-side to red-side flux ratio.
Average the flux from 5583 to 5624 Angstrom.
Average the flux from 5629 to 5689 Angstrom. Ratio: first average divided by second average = 0.911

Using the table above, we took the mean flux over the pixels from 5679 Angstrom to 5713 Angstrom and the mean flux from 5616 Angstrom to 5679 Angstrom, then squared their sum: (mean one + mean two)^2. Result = 3.73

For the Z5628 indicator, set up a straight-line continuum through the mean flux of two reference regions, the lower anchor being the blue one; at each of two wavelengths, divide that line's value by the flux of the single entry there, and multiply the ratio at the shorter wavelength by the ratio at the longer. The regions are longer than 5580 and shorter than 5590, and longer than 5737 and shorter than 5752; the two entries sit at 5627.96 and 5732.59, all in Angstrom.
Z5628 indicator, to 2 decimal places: 0.93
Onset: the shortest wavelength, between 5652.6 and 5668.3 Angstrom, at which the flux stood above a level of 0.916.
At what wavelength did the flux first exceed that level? 5653.93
